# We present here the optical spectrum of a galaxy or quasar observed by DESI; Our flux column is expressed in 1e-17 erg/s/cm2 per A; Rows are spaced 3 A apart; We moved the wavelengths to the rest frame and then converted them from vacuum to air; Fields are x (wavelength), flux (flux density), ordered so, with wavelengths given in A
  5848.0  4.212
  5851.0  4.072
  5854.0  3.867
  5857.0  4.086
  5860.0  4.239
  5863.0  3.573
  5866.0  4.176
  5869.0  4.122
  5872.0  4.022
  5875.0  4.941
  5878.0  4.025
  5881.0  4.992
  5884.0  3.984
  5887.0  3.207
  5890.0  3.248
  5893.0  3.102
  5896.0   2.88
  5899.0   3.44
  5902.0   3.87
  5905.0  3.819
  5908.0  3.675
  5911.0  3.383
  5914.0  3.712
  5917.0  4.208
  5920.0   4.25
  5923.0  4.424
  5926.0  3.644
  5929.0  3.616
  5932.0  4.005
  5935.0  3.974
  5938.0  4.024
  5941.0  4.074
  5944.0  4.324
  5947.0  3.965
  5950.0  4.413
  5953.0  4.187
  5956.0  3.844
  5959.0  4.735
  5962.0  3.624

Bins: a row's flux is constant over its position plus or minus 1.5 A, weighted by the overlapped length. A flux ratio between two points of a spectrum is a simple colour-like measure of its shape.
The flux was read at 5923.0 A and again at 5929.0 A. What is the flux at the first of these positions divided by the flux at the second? 1.22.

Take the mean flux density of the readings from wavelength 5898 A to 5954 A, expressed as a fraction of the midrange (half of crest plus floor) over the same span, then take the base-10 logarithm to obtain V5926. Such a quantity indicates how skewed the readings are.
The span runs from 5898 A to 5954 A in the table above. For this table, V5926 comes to 0.005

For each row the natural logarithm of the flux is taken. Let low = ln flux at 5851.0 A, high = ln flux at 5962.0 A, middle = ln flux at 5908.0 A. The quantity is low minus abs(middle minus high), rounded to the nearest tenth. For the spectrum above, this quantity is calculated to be 1.4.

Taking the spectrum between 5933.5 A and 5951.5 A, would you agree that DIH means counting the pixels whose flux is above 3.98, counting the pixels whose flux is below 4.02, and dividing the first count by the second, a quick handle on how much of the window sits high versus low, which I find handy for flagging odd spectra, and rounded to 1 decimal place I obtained 2.0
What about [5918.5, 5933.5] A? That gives 1.0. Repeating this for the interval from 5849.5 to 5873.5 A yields 3.0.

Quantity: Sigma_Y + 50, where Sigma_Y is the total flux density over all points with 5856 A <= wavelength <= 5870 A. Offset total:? 70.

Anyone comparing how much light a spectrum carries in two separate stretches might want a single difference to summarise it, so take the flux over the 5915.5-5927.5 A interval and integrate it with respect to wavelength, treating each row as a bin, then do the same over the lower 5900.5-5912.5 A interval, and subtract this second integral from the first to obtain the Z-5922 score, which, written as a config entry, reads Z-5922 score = 5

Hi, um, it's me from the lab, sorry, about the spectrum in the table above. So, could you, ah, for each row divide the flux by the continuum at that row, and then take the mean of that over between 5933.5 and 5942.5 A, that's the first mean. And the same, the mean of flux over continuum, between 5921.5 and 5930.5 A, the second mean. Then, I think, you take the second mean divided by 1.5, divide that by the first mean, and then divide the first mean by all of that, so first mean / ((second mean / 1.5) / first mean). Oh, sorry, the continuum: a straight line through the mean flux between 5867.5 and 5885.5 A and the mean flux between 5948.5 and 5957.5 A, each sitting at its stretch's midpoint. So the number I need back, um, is 1.5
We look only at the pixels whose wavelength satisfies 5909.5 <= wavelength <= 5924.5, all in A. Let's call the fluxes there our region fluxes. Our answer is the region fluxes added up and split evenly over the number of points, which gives 4.00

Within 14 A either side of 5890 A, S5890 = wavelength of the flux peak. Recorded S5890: 5881.0 A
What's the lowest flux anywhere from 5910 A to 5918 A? 3.383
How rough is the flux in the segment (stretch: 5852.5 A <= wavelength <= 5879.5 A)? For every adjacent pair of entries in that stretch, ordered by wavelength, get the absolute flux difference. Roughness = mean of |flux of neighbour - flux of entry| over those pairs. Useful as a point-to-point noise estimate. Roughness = 0.45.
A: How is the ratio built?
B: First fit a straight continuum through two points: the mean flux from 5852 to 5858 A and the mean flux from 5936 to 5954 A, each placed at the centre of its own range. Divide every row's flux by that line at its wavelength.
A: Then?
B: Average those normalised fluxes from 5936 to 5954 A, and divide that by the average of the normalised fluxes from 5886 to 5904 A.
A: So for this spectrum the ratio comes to 1.23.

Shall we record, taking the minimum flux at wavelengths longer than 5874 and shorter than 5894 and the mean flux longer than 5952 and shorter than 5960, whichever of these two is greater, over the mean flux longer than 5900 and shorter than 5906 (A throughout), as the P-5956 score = 1.11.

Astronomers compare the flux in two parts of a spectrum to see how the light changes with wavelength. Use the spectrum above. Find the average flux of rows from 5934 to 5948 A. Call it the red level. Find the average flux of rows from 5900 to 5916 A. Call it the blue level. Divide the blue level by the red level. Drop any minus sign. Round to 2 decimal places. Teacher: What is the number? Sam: 0.91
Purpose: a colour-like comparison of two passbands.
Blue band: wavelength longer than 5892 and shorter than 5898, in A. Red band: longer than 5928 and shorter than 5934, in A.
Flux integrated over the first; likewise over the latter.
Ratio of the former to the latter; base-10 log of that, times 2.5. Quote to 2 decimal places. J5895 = -0.26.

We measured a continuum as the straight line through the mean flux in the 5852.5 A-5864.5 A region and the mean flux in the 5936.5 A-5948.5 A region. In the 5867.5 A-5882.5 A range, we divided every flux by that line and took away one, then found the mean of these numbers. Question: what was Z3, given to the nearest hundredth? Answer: 0.11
